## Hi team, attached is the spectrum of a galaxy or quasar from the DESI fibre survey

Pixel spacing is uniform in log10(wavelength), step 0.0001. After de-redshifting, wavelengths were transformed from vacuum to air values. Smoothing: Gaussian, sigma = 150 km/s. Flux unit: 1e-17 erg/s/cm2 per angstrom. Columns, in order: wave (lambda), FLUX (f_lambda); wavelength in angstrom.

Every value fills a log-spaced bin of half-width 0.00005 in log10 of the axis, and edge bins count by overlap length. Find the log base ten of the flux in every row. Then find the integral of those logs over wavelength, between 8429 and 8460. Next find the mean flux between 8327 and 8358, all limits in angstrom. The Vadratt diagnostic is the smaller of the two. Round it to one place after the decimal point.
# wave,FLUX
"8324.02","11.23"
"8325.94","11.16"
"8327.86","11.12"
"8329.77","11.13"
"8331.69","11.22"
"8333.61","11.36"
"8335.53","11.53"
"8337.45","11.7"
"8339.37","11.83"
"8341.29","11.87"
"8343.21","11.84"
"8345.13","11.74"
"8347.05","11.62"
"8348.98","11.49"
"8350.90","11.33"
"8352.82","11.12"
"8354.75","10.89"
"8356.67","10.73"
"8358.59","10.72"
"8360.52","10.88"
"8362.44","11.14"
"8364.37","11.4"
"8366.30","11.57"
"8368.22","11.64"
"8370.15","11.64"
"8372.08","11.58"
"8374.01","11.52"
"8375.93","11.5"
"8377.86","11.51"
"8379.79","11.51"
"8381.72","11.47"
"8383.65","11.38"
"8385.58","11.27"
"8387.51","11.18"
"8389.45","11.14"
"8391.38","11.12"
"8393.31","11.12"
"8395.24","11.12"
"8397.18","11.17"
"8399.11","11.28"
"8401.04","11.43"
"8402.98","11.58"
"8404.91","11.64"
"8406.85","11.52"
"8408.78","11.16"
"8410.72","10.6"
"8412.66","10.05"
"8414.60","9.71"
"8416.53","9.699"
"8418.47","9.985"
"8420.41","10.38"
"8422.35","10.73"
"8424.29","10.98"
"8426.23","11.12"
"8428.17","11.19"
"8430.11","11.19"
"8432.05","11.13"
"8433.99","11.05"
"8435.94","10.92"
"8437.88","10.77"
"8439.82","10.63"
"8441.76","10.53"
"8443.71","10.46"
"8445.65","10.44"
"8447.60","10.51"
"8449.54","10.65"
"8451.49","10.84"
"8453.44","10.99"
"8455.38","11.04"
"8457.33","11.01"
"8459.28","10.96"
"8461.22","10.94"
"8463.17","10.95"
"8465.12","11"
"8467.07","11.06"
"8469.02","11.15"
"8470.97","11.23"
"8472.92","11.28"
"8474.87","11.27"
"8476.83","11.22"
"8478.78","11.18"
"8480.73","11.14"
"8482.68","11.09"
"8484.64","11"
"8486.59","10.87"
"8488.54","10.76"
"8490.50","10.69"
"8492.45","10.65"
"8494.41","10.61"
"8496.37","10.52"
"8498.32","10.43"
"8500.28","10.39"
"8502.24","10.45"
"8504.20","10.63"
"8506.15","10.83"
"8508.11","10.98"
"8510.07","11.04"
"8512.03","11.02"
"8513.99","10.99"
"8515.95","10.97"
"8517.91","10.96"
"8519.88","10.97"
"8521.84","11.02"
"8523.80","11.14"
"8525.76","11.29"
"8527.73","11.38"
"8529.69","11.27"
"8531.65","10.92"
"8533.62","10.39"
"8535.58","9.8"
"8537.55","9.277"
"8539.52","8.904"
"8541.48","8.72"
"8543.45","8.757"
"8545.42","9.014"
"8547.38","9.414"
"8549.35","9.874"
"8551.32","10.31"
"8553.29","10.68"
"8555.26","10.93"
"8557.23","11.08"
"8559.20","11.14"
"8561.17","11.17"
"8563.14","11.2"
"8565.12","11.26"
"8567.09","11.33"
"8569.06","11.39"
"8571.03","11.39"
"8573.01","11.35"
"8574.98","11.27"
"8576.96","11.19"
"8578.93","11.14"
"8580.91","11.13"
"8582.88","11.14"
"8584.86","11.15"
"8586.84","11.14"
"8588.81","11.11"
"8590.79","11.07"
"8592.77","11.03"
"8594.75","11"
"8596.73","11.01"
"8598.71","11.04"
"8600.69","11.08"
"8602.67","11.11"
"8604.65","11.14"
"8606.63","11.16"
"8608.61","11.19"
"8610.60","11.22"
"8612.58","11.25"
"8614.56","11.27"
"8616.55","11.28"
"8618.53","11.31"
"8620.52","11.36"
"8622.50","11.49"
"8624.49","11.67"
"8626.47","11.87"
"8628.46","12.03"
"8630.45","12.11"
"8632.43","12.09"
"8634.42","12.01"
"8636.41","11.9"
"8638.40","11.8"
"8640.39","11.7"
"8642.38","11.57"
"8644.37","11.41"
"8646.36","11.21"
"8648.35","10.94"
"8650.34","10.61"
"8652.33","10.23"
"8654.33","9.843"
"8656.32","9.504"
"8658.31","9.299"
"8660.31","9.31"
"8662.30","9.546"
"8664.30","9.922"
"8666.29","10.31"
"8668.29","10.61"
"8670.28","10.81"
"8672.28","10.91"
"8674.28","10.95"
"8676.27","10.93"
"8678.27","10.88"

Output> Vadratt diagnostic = 11.4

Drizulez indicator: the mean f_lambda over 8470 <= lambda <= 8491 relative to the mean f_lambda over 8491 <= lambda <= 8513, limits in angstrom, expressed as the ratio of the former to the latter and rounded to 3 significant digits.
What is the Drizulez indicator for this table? 1.04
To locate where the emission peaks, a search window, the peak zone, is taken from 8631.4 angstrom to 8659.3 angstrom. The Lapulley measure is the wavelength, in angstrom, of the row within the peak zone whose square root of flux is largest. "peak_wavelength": 8632.43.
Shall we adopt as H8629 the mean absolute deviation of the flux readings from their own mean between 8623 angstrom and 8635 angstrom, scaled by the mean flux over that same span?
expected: 0.011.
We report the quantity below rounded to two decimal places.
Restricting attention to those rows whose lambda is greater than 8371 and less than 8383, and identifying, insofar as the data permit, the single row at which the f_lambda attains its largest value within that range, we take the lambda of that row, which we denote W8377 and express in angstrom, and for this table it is 8372.08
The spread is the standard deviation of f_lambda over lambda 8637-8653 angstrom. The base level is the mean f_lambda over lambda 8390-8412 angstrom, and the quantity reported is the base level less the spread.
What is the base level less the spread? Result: 10.7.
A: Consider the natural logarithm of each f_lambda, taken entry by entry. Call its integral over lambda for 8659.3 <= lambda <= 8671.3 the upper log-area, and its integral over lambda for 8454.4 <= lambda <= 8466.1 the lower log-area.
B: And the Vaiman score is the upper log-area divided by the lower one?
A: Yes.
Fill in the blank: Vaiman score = 0.99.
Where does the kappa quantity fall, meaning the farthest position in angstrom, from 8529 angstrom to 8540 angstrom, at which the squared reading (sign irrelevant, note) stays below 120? 8539.52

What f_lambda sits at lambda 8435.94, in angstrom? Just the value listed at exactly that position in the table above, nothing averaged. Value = 10.92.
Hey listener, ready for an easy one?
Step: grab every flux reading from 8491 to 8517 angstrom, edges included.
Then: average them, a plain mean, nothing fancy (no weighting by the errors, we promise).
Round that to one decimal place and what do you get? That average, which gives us 10.7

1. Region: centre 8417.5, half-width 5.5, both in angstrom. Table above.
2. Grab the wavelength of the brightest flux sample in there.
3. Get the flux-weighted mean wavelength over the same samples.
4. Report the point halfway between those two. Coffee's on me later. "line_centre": 8420.0 angstrom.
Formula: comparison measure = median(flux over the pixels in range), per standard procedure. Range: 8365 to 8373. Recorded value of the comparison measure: 11.6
